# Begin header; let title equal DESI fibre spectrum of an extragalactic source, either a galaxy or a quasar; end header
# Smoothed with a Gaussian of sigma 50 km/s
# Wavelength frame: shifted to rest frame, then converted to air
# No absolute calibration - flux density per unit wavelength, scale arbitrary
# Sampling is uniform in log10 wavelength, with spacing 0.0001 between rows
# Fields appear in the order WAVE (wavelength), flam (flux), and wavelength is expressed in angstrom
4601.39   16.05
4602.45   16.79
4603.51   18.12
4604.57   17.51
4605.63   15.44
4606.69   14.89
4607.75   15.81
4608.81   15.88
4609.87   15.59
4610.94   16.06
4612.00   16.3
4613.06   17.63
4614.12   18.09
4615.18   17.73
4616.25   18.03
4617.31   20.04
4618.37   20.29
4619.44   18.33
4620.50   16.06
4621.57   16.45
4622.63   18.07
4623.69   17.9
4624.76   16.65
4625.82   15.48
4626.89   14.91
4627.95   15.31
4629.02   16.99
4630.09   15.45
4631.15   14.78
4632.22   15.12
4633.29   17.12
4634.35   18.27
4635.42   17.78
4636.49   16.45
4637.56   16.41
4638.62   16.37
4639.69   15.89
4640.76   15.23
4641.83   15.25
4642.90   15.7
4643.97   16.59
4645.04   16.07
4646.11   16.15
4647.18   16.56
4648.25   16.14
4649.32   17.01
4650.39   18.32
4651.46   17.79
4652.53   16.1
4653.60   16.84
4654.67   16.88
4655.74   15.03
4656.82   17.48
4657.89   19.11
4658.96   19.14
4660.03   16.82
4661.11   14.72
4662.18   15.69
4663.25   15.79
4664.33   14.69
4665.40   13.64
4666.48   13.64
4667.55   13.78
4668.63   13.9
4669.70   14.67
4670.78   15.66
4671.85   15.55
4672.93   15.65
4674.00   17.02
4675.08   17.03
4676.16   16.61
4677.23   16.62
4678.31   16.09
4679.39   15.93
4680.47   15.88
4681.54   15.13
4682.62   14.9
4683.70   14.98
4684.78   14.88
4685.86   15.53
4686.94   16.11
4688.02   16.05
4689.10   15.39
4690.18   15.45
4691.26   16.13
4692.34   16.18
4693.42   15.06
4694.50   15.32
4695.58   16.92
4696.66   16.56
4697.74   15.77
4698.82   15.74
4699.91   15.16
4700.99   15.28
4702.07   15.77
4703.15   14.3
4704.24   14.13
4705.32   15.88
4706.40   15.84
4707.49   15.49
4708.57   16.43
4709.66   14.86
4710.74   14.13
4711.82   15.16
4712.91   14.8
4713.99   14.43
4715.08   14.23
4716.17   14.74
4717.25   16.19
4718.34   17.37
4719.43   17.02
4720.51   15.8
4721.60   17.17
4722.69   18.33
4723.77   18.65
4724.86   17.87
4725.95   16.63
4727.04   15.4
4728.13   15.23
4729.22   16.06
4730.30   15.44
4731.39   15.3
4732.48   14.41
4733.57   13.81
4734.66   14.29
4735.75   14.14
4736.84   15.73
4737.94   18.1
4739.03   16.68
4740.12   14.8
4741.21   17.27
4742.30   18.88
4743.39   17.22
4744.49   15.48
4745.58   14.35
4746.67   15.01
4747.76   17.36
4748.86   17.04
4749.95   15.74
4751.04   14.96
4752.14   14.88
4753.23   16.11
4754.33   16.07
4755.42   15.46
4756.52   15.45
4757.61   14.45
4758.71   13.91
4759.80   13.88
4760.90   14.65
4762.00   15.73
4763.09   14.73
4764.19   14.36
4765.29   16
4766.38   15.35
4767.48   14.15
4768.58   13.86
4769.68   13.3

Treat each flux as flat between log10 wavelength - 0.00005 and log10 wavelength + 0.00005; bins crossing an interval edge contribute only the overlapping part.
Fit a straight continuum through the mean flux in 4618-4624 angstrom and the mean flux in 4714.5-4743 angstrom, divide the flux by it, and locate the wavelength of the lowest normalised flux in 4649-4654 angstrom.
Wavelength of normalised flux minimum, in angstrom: 4652.53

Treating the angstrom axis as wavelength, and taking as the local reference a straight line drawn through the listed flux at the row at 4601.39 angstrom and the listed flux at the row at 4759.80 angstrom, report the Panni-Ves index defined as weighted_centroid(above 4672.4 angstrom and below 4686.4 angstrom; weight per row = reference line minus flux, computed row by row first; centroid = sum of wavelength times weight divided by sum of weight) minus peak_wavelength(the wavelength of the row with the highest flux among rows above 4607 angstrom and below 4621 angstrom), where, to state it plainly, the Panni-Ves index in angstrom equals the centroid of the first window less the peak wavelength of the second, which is 58.7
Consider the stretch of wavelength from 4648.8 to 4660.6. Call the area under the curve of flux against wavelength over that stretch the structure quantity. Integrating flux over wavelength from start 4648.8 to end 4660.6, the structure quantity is 204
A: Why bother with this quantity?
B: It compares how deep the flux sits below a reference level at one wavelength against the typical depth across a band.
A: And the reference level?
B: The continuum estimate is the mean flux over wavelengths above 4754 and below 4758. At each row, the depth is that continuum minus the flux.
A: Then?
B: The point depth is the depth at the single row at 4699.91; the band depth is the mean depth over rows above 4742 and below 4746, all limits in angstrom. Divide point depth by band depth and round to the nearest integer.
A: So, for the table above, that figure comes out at 0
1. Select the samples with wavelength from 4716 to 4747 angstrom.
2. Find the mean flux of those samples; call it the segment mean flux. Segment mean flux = 16.1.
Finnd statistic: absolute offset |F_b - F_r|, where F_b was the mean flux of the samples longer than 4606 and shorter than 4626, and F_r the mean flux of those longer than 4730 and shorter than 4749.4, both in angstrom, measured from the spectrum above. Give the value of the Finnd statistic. 1.3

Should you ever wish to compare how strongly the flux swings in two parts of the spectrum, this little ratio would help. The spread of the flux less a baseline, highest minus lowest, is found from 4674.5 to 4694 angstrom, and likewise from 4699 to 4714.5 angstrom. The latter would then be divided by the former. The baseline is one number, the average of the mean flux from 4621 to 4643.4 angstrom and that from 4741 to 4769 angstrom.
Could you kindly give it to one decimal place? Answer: 1.1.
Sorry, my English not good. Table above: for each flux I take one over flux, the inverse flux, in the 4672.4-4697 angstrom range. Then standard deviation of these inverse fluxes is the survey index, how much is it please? 0.0027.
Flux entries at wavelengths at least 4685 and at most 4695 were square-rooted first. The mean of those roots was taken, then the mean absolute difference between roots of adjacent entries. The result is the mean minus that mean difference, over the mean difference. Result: 71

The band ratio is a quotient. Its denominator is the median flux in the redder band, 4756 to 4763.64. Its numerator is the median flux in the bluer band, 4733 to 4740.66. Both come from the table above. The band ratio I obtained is 1.01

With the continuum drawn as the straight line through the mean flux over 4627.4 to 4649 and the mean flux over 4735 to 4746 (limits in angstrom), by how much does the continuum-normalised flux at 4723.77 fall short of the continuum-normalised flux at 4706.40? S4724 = -0.17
